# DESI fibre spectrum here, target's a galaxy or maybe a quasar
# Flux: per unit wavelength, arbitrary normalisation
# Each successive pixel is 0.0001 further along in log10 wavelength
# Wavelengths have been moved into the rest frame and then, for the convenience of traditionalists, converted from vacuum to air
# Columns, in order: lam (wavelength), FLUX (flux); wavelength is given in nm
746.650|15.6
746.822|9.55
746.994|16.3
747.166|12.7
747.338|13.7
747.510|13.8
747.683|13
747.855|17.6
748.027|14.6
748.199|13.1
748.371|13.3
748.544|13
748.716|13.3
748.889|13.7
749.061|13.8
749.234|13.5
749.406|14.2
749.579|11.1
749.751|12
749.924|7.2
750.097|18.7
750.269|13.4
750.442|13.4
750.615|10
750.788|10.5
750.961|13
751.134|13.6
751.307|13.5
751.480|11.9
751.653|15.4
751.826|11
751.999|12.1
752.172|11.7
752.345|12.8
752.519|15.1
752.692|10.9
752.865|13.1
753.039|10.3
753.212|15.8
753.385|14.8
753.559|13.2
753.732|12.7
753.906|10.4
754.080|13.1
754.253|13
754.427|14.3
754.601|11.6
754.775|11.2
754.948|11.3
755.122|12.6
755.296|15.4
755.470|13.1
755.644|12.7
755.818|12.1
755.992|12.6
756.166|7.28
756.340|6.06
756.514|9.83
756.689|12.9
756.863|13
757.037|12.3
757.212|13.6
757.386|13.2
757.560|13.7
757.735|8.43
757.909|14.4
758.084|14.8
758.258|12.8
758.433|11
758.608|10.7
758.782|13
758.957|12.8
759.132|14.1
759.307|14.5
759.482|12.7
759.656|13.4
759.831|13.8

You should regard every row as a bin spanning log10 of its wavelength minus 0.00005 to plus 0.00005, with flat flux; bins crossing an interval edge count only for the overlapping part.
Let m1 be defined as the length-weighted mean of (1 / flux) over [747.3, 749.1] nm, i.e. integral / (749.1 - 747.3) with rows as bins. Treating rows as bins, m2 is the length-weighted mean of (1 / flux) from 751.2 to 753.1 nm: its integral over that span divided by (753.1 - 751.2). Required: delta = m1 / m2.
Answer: 0.90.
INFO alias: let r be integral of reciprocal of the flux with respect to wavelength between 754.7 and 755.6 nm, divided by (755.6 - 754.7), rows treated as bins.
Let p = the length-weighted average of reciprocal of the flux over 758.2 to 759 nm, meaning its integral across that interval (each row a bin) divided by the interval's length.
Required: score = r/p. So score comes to 0.95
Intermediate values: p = 0.084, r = 0.080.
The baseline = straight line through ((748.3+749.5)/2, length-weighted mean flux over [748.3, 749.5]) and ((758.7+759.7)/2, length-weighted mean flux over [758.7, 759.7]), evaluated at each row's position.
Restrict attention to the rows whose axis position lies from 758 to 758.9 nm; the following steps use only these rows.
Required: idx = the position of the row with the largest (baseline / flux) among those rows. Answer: 758.608 nm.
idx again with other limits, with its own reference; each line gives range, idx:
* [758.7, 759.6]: 759.482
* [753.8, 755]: 753.906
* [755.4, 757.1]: 756.340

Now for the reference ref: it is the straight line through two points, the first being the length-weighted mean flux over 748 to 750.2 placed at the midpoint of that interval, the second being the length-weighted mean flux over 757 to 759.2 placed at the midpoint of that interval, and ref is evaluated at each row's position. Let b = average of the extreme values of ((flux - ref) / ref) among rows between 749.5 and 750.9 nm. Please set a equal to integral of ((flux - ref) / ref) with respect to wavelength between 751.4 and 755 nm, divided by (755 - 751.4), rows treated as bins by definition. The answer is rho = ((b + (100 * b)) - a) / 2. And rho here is -0.6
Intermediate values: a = -0.021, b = -0.012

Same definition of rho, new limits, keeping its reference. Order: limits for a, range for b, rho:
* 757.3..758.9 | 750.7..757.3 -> -7.7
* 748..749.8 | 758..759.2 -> 0.3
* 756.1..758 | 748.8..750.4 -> -0.6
